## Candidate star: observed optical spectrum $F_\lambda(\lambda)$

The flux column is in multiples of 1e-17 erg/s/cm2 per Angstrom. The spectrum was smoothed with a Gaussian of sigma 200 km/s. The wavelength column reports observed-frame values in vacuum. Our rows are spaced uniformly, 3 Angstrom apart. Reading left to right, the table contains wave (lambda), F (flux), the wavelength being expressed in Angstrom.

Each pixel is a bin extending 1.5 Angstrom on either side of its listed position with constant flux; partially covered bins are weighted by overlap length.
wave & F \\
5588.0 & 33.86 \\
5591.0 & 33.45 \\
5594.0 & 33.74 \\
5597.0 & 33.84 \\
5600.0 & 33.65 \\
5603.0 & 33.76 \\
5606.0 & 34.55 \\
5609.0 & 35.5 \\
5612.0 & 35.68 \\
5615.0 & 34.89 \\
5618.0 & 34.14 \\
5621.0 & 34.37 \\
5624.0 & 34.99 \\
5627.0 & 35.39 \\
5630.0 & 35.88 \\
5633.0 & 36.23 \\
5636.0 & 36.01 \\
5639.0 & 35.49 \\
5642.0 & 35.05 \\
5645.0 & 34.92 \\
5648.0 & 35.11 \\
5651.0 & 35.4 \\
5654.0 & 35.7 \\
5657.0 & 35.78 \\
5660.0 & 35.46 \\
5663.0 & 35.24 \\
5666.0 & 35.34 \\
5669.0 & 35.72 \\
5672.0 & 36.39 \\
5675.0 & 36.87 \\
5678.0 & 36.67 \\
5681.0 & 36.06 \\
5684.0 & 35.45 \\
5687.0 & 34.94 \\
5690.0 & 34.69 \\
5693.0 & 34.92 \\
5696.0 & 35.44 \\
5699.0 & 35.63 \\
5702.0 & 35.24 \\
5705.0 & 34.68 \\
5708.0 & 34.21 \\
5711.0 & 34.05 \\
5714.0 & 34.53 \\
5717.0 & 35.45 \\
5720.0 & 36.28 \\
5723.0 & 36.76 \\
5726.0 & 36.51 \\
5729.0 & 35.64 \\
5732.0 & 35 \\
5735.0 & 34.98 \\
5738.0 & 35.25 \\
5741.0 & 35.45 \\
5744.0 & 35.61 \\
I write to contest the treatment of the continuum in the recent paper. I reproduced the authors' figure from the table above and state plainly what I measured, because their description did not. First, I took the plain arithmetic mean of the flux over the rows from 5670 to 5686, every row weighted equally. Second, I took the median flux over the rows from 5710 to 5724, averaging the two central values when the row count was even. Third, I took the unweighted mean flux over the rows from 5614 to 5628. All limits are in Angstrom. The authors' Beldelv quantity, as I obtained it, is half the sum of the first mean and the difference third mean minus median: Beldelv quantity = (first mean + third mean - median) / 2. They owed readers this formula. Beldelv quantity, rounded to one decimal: 17.8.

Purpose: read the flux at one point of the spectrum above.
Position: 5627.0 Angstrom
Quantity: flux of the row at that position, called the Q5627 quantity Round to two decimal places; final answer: 35.39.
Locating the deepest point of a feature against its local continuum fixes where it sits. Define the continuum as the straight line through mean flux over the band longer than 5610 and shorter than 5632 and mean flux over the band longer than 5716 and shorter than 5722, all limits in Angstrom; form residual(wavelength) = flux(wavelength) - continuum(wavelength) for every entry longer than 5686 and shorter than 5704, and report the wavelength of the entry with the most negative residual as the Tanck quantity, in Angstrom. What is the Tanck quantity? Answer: 5690.0 Angstrom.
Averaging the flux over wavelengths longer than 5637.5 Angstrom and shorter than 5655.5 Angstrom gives 35.28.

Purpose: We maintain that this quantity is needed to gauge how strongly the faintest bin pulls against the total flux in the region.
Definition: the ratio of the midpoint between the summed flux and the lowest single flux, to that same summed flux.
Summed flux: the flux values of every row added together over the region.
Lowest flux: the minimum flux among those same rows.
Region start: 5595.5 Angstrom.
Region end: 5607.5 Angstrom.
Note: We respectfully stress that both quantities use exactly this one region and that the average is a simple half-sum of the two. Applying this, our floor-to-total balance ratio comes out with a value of 0.624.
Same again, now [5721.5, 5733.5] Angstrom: 0.622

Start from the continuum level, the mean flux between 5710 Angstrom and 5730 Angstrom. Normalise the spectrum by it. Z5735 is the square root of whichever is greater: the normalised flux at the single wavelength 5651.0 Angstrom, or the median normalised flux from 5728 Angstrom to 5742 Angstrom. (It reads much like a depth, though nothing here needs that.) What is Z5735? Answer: 1.00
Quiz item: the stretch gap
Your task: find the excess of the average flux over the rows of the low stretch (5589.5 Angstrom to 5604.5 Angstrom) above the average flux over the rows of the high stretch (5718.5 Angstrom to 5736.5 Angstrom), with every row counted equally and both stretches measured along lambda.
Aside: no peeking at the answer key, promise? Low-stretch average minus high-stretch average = -2.2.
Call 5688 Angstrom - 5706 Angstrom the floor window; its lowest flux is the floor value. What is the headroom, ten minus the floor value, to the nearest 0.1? -24.7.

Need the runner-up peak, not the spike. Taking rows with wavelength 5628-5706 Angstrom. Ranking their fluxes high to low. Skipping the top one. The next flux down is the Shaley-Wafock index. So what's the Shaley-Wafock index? 36.67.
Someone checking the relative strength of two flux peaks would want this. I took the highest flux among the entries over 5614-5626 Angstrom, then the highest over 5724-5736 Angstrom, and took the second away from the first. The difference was -1.5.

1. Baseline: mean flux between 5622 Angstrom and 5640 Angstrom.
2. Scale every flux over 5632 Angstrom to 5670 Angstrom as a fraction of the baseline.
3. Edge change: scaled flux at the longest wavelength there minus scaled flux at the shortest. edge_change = -0.014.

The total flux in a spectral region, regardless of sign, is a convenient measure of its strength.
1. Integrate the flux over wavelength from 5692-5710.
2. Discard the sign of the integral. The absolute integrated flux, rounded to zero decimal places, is 630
